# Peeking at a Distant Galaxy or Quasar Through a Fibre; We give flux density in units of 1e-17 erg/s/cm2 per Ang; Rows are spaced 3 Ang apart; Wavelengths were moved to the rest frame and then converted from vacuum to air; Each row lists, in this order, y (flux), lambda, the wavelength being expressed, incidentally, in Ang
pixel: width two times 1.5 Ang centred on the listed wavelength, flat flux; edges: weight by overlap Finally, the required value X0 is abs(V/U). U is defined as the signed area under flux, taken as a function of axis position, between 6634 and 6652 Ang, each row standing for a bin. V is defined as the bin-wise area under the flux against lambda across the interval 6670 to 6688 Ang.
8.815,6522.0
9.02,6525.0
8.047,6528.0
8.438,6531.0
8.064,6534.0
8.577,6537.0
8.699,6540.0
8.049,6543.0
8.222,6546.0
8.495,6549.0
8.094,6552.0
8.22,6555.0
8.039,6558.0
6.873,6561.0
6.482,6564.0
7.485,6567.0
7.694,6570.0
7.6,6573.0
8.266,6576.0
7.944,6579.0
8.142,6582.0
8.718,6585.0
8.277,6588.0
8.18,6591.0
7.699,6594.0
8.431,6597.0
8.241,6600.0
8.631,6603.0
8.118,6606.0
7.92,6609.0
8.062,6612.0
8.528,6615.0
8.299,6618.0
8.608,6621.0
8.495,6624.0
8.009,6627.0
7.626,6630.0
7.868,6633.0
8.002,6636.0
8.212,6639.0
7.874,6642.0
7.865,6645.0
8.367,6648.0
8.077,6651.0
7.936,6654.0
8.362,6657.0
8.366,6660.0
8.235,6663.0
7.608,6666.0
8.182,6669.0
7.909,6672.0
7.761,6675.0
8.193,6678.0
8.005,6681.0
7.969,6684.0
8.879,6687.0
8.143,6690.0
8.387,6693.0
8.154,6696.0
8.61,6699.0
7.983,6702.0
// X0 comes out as 1.00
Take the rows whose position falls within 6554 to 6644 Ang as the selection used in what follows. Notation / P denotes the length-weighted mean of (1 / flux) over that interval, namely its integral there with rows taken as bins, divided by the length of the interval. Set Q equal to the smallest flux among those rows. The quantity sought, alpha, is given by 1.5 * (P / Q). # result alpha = 0.0290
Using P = 0.125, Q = 6.482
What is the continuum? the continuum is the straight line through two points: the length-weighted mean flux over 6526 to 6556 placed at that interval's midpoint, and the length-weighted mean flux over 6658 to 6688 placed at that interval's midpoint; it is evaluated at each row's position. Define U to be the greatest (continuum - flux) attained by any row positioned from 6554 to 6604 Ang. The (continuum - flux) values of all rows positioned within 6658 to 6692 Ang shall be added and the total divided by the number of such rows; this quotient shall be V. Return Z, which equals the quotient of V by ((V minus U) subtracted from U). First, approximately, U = 1.79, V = -0.01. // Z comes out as 0.00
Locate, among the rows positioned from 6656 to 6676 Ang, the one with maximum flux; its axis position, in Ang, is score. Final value 6660.0 Ang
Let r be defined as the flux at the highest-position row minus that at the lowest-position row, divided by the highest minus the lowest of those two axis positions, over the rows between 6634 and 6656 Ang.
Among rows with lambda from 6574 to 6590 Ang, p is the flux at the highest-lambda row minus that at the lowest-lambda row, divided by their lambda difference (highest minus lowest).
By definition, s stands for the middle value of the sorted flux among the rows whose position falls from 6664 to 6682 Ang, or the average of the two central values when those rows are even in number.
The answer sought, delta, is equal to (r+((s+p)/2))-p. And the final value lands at 3.97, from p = 0.00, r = 0.00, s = 8.0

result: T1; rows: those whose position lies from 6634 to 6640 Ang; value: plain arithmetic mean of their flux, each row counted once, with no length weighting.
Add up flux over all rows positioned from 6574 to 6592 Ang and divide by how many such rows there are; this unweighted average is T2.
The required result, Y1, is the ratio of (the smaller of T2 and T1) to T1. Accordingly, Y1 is 1.00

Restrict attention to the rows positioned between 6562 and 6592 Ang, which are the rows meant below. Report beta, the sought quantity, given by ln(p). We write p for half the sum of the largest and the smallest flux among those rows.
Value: 2.03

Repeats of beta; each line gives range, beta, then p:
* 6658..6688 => 2.11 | 8.2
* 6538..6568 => 2.03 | 7.6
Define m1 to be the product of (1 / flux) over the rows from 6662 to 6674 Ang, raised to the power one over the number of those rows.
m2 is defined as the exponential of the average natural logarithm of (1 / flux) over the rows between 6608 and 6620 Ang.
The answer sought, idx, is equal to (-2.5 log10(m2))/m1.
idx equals 18.2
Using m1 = 0.125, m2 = 0.1220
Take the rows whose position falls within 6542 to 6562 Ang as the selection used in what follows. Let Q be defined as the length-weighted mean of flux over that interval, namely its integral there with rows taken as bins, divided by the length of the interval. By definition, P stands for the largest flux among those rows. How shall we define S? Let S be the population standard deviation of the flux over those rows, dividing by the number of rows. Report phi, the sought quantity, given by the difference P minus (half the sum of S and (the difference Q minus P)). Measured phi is 8.49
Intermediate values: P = 8.495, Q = 8.03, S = 0.48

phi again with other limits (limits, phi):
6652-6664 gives 8.35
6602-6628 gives 8.67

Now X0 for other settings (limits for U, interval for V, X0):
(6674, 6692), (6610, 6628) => 1.02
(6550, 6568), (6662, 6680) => 1.05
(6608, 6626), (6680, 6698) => 0.99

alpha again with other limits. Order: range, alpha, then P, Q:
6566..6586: 0.0252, 0.126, 7.485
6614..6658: 0.0242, 0.123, 7.626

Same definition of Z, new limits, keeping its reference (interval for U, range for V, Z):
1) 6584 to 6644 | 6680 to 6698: -0.14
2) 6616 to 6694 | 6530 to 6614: 0.22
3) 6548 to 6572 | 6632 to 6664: 0.01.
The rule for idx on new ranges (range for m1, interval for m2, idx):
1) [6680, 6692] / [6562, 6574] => 17.8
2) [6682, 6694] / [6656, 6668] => 19.0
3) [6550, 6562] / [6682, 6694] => 17.9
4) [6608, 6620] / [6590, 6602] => 18.7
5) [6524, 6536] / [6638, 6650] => 19.0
